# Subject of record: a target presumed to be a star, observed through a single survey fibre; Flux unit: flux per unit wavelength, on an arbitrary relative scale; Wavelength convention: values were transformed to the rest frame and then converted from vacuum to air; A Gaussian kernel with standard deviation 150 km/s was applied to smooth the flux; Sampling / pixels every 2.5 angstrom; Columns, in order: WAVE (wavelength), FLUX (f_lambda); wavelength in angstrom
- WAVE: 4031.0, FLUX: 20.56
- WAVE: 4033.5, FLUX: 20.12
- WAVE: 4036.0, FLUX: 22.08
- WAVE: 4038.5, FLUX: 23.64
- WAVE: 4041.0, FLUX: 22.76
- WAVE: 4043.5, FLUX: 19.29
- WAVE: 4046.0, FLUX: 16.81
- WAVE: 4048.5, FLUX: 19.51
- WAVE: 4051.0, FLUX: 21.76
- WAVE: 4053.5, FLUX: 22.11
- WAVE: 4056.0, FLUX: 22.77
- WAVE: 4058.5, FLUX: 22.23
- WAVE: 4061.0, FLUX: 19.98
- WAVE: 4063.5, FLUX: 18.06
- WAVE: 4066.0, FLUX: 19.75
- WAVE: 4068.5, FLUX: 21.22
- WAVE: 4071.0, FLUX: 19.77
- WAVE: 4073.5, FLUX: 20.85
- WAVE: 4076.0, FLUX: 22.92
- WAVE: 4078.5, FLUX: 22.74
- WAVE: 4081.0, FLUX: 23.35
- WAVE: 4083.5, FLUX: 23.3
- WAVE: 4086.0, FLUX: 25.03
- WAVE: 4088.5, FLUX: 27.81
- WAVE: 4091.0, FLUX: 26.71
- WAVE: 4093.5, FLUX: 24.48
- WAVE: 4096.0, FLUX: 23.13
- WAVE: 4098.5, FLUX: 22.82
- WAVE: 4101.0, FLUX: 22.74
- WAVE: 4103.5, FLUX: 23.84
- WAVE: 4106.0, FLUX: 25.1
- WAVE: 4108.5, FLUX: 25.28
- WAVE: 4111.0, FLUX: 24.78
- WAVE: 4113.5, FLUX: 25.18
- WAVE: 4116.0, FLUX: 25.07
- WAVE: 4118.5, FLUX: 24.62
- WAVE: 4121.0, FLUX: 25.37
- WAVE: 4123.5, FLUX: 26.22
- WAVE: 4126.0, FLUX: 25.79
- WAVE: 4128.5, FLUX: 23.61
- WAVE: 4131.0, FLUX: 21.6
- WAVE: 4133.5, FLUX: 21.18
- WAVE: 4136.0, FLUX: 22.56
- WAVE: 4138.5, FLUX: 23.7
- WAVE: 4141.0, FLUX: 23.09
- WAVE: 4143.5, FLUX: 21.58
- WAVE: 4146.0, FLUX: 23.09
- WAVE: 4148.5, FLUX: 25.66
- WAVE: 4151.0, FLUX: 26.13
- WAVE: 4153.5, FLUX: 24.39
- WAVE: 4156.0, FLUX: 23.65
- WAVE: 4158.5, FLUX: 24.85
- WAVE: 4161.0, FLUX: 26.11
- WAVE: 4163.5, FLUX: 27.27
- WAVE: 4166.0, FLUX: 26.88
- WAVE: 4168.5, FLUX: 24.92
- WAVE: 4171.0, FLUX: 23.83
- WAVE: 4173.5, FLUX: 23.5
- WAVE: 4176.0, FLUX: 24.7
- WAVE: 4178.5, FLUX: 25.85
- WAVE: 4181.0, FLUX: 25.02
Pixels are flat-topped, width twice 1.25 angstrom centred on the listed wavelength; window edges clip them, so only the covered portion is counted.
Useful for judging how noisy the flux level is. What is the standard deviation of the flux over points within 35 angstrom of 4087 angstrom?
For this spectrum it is 2.2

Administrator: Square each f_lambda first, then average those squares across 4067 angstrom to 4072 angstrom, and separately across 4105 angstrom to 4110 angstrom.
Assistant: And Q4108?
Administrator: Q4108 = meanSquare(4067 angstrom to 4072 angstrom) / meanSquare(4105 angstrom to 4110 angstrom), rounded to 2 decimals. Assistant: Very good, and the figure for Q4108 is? 0.66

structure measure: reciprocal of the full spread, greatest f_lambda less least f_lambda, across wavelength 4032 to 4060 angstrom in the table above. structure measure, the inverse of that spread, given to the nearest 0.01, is 0.15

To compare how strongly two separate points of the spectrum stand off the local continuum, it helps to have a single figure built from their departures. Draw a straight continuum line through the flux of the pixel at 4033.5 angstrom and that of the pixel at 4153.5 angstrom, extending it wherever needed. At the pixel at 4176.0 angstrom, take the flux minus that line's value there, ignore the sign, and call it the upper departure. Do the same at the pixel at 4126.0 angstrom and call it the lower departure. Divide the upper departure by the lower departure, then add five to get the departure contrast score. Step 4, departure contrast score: 5.2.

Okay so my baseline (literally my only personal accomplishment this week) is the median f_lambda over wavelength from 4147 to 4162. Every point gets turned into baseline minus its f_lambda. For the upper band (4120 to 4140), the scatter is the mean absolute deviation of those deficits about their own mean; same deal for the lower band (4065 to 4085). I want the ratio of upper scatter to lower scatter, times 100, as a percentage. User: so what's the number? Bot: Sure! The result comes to 114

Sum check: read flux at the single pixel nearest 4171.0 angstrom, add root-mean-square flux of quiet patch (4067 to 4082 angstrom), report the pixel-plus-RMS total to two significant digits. 46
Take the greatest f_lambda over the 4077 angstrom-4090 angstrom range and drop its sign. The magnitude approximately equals 27.8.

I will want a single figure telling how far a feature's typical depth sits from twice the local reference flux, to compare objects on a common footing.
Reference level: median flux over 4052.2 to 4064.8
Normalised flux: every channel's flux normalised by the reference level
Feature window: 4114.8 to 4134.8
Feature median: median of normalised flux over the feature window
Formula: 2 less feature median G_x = 0.88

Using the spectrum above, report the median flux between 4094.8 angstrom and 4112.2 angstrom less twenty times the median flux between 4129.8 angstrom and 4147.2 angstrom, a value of -427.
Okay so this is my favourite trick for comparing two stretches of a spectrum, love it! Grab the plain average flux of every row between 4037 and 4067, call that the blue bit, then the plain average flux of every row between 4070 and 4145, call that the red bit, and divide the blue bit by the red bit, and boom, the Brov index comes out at 0.87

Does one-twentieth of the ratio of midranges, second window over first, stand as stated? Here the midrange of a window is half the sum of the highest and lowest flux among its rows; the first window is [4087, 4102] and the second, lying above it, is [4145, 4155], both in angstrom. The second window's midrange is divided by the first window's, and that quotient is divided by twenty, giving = 0.0487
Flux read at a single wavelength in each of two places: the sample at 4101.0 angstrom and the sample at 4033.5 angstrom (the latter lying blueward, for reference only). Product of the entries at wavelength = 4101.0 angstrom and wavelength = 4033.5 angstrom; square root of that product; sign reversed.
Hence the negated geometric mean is -21.4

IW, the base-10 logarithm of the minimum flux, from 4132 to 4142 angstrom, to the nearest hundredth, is 1.33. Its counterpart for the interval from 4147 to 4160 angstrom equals 1.37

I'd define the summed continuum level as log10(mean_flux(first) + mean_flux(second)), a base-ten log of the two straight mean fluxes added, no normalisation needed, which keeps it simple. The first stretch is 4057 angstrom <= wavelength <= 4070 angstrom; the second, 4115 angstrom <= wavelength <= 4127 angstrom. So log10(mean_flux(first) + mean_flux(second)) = 1.66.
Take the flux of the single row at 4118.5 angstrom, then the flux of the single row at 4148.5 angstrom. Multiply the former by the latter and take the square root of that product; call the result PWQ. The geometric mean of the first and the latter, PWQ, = 25.1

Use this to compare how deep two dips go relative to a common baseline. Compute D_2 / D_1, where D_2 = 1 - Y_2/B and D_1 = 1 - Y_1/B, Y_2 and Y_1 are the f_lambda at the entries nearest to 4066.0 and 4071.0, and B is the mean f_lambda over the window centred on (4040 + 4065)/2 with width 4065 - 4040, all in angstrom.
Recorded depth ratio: 1.0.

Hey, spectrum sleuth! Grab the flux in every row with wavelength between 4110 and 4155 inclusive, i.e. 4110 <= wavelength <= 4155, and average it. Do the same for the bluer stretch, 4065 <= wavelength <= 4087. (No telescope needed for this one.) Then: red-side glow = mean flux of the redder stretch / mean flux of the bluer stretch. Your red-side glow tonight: 1.090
